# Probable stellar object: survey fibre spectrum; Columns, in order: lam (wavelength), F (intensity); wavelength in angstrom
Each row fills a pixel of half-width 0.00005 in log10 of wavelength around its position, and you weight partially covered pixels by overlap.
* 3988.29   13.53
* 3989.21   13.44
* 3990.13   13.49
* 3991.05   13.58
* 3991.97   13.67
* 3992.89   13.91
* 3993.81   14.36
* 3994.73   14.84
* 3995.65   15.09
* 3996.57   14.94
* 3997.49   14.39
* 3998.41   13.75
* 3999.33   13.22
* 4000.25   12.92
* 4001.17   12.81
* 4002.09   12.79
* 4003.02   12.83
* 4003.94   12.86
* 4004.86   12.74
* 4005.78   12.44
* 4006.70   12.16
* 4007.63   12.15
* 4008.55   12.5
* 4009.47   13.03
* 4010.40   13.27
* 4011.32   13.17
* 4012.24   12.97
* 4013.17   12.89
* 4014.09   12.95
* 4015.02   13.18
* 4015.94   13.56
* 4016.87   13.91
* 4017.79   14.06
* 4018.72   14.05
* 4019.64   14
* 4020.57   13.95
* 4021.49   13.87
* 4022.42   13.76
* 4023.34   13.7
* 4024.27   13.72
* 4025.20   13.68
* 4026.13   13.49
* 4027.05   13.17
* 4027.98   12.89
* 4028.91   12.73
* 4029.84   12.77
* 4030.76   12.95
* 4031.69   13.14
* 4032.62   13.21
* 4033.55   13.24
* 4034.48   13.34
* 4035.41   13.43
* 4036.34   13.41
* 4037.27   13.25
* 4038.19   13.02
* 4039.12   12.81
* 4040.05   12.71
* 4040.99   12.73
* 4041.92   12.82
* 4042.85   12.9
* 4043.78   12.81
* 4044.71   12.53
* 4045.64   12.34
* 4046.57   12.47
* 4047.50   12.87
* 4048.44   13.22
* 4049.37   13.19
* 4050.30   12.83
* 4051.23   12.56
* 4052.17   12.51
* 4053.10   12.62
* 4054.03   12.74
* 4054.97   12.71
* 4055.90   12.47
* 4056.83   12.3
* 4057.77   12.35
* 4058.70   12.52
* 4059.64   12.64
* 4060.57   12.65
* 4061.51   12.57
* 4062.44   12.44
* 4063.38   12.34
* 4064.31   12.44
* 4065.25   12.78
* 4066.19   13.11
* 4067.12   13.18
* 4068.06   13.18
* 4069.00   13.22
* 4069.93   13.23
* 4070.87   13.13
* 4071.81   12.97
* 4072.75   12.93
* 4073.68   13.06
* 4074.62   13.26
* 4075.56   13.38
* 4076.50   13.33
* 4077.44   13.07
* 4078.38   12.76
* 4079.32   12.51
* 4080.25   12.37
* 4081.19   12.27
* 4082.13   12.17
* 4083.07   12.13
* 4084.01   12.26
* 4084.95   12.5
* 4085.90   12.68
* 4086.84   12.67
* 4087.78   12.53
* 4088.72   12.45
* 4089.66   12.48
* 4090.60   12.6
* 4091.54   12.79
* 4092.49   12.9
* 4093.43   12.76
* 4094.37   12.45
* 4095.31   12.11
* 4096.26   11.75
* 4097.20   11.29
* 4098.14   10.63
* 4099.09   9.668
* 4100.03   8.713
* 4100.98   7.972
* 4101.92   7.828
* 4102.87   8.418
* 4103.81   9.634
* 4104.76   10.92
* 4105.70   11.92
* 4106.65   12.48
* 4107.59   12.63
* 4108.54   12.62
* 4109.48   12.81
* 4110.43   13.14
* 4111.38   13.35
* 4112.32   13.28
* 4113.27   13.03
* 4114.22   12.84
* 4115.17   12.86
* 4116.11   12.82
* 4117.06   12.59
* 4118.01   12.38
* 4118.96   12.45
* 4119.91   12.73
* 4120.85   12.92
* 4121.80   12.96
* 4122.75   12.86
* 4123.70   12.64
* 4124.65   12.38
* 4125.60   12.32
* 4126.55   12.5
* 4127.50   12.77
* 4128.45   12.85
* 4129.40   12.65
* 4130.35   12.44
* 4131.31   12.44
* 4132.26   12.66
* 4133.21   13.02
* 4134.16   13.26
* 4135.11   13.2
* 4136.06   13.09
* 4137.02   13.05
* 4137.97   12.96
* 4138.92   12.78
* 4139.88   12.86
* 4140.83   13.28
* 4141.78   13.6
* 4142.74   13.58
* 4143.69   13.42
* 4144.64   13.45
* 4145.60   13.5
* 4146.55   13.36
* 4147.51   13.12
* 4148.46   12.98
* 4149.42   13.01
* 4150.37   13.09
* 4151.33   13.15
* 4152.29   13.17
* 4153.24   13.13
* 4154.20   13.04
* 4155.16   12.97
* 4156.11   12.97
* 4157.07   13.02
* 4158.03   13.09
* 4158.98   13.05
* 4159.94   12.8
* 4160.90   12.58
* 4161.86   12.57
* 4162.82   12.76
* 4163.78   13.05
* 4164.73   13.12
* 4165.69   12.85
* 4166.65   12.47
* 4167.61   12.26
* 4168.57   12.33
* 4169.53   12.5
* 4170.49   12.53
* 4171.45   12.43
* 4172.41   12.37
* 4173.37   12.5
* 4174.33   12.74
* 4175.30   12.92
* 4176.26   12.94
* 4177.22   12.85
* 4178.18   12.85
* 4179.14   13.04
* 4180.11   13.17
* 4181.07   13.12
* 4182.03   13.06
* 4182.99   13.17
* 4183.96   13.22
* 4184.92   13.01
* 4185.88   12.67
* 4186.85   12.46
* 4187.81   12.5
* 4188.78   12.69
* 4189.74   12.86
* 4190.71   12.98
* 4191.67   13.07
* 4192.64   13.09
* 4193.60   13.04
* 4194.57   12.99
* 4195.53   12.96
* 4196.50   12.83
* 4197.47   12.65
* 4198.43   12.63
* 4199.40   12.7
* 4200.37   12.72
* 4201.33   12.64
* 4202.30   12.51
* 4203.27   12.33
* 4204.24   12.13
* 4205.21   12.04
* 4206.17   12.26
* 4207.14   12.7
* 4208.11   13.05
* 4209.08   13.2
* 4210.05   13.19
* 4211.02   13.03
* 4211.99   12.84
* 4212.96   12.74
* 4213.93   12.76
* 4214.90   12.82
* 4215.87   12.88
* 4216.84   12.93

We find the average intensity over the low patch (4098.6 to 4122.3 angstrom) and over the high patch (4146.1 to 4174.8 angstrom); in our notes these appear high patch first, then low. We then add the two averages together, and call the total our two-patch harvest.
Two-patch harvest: 24.6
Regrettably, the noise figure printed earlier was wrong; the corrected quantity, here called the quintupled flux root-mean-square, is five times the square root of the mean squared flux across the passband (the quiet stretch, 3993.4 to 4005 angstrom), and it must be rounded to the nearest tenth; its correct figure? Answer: 68.4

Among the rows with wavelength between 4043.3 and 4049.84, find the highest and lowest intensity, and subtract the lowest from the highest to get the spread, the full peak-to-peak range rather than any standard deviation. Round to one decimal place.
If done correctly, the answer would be 0.9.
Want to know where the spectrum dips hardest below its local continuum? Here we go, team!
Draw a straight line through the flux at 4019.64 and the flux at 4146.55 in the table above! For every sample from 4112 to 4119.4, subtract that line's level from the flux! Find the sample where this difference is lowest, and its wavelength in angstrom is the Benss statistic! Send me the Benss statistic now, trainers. 4118.01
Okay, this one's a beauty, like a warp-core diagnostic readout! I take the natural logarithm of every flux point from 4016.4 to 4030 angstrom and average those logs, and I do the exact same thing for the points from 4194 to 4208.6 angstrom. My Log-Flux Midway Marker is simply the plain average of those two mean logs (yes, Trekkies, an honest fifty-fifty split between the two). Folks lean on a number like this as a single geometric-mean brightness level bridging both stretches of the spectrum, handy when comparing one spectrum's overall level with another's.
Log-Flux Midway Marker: 2.57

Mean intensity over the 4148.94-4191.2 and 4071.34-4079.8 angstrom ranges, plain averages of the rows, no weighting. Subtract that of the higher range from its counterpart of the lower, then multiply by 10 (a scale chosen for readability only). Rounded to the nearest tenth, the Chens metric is 1.9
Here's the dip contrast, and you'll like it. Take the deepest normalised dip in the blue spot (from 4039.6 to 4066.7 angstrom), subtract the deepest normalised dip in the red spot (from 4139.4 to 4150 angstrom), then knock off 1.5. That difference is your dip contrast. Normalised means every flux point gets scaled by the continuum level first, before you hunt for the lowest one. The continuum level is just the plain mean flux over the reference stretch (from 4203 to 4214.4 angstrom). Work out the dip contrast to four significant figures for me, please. -1.544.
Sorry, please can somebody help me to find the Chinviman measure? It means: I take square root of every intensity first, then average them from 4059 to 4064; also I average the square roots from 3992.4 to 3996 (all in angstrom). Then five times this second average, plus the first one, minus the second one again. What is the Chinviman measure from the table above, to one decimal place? 18.8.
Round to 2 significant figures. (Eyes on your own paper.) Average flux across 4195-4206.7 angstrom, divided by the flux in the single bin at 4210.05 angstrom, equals 0.95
